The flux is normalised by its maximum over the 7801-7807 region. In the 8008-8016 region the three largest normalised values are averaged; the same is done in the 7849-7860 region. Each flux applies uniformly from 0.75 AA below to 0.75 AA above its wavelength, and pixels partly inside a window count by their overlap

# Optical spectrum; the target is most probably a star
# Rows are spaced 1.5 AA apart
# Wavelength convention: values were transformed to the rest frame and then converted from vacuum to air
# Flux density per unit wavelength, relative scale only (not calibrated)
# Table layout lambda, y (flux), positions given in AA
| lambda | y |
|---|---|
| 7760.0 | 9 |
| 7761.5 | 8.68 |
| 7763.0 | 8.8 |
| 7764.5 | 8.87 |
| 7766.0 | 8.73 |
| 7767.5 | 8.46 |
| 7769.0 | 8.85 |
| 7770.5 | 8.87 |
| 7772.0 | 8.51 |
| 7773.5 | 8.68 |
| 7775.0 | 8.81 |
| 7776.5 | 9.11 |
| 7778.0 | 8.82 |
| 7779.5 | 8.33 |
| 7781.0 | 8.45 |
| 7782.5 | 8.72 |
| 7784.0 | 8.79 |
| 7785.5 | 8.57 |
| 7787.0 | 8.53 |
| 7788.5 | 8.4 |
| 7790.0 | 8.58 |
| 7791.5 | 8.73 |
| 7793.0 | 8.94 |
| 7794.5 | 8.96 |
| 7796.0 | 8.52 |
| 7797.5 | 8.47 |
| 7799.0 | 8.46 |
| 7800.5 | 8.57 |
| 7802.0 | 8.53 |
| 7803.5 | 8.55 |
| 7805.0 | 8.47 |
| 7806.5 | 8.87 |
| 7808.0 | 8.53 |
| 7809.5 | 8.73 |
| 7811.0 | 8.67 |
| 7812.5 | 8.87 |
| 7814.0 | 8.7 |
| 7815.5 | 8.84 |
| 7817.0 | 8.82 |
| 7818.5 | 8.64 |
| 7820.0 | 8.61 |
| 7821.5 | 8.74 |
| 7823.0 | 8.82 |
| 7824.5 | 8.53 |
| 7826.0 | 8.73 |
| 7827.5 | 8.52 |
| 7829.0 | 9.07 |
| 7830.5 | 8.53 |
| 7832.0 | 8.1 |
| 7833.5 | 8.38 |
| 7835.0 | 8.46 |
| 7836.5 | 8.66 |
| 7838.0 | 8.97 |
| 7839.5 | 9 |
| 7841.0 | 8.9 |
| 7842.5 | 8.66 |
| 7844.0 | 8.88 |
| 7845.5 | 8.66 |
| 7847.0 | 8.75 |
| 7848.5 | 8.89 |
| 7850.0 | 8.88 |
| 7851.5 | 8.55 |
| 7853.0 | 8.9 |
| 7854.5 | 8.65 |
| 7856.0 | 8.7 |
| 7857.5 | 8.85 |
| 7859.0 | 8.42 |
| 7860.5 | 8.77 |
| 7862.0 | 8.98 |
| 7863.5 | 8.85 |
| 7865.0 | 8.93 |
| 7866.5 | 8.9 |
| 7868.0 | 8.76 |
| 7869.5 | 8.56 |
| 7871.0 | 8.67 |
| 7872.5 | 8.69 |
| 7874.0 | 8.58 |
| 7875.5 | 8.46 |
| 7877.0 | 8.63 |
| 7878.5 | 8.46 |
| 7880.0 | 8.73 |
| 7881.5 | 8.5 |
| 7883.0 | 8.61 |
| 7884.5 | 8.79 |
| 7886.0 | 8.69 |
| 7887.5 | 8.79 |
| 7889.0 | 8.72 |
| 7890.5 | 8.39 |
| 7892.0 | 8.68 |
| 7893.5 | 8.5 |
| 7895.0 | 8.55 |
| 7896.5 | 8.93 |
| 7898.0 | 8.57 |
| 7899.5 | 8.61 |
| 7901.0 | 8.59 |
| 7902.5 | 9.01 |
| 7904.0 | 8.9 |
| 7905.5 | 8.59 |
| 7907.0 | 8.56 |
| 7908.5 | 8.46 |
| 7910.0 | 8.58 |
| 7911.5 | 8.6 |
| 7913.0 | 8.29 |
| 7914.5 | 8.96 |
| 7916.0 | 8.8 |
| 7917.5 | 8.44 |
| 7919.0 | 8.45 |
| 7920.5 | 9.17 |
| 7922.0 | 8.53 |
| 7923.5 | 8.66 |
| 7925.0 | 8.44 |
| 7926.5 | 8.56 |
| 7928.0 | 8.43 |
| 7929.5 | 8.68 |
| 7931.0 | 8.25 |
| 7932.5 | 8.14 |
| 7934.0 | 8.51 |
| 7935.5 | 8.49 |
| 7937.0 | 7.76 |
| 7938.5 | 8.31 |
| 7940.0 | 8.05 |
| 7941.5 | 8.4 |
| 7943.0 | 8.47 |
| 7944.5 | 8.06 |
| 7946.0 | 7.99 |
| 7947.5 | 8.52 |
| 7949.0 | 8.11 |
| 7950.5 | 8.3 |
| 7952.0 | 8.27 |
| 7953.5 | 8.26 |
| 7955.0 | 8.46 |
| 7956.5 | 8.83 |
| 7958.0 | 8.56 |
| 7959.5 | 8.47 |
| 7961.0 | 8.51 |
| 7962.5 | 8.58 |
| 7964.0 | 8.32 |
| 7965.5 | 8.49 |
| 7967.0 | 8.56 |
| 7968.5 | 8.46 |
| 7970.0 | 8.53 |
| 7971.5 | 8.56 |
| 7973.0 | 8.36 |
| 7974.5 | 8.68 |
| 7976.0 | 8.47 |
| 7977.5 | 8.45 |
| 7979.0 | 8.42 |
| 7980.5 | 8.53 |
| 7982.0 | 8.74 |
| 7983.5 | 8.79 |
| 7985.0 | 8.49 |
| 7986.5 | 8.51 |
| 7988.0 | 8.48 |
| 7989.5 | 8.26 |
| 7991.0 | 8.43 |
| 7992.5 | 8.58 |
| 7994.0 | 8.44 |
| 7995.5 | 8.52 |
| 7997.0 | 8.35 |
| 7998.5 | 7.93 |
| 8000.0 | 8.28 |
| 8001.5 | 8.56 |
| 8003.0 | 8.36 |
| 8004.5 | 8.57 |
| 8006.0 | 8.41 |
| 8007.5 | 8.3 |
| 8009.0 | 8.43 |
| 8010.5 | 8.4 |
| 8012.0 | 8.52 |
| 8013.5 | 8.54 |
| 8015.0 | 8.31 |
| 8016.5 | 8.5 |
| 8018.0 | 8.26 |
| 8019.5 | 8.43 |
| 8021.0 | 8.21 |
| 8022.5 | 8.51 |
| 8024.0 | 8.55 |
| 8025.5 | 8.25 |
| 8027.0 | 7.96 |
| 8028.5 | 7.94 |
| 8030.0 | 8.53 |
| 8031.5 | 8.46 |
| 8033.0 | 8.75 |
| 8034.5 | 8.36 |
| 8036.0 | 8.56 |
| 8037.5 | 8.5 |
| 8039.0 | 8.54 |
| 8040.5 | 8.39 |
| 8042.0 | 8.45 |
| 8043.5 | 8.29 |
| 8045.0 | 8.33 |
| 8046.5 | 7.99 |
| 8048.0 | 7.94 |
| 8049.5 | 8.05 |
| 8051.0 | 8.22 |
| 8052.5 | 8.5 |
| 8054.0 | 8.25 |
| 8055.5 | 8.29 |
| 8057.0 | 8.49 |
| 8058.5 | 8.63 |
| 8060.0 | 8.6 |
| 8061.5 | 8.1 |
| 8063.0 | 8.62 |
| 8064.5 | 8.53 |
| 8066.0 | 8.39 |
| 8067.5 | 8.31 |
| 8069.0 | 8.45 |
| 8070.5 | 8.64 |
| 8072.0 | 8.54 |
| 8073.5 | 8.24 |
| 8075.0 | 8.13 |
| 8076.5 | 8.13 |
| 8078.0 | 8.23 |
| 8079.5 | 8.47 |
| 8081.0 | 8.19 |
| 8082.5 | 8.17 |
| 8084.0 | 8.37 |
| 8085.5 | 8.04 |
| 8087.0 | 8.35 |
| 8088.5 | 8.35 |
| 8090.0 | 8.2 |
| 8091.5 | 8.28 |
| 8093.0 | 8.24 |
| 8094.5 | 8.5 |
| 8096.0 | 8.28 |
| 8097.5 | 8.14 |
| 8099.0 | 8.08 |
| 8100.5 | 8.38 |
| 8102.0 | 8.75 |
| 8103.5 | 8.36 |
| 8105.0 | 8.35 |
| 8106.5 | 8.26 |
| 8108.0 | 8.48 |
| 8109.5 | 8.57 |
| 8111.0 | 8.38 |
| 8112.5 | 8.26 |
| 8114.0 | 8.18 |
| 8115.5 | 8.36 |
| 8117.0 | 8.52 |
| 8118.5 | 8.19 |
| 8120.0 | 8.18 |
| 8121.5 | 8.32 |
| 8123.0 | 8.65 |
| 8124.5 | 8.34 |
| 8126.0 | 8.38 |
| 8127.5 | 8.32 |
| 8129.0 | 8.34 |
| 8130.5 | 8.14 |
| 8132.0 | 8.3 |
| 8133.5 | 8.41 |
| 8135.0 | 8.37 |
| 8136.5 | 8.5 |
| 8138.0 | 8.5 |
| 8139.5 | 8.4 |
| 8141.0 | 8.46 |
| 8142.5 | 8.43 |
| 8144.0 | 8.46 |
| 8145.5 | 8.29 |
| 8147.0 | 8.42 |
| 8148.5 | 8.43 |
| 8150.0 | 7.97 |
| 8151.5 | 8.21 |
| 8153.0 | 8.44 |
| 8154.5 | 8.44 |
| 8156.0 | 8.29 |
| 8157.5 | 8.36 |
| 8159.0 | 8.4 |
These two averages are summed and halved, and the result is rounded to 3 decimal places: 0.979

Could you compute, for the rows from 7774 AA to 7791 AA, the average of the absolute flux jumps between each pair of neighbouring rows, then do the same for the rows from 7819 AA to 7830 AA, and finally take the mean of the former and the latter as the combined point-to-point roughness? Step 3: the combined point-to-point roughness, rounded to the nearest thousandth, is 0.227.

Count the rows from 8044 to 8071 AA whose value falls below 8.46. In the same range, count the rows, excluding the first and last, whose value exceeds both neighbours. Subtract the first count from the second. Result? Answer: -8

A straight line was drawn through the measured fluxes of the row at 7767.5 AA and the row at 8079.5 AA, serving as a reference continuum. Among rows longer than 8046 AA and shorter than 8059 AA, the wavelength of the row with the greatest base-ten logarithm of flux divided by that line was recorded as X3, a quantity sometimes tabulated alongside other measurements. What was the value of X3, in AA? 8058.5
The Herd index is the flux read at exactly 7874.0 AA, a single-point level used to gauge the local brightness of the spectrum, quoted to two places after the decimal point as 8.58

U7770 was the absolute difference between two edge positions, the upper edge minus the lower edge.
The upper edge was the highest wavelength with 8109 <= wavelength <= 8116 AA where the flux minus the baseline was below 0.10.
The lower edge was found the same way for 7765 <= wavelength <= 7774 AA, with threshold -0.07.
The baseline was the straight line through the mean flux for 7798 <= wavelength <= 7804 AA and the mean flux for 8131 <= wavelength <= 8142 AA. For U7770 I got 348.0 AA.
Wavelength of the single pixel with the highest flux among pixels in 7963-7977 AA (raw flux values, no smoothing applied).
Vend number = 7974.5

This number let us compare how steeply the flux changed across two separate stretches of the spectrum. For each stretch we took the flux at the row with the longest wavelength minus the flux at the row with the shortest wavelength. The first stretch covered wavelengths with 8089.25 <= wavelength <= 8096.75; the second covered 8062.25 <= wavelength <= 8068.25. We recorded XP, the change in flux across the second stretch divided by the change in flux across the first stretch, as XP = -4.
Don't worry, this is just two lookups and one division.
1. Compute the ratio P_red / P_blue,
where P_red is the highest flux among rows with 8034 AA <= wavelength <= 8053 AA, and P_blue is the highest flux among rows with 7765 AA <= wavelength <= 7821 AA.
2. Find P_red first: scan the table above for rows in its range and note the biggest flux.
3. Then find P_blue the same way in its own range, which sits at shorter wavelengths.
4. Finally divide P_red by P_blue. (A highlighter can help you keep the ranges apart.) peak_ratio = 0.940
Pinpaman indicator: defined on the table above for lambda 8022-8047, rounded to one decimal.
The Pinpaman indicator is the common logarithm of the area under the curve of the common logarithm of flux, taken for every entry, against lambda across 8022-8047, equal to 1.4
